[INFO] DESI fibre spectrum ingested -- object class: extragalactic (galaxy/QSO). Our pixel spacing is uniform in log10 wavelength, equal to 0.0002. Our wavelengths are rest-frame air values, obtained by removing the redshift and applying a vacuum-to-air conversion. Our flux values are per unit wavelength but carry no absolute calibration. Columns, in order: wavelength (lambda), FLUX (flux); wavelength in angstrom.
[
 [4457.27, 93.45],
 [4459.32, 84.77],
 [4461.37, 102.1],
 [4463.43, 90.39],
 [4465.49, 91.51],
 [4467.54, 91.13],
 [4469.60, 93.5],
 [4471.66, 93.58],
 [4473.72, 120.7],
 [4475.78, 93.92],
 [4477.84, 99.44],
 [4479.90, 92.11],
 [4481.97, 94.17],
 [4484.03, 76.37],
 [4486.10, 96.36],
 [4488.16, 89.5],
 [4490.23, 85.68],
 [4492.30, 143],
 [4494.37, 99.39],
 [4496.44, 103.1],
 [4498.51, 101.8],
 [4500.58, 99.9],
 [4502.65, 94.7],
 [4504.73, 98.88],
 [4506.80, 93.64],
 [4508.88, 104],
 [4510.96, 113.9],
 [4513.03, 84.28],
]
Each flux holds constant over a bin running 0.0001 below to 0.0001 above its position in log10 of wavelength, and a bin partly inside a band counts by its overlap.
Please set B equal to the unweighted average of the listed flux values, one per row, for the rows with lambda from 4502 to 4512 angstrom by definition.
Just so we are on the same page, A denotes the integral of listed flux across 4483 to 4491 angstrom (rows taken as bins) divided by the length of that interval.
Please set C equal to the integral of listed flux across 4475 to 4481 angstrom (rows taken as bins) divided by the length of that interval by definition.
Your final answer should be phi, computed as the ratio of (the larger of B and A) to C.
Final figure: 1.062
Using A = 87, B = 101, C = 95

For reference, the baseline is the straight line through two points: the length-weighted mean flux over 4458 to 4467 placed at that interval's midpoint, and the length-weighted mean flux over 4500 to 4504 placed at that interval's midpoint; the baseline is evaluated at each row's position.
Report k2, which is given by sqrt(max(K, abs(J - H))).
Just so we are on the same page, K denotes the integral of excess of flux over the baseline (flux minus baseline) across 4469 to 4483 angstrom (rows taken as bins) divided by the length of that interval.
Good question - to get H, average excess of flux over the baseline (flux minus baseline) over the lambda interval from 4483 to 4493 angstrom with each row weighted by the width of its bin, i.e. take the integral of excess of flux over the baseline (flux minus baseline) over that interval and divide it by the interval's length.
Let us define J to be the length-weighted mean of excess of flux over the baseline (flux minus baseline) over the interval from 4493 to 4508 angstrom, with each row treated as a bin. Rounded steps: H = 1.4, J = 3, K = 4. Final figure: 2.1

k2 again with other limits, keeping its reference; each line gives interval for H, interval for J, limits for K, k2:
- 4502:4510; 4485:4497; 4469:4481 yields 2.5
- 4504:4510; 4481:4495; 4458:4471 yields 1.0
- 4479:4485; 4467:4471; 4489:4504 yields 2.7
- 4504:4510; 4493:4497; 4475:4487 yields 2.6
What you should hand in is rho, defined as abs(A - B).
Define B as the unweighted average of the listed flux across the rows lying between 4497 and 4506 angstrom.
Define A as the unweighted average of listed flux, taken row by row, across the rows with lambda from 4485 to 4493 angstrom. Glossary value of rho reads 5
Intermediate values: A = 104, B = 99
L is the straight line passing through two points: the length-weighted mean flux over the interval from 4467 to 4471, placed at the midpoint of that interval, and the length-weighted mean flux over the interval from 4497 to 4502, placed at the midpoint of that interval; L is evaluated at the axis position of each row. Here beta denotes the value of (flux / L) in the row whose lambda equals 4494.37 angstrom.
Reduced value 1.00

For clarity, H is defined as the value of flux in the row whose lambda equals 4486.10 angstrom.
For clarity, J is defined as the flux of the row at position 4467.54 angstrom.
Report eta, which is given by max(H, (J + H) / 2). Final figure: 96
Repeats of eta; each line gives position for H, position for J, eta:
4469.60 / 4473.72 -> 107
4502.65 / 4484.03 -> 95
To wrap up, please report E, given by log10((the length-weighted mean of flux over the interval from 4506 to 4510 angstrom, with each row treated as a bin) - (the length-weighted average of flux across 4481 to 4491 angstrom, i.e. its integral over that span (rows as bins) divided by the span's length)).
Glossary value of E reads 1.0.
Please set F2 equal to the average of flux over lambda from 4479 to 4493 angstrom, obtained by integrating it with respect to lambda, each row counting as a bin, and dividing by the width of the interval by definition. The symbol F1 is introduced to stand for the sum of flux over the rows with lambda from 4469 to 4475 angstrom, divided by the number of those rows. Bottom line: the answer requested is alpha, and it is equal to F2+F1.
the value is 198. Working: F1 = 103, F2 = 96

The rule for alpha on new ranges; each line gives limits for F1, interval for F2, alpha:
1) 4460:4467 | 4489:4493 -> 205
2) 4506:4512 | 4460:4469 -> 197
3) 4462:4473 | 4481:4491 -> 181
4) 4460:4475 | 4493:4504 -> 199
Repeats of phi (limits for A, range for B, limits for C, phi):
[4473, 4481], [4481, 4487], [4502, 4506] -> 1.041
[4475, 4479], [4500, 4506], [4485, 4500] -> 0.954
